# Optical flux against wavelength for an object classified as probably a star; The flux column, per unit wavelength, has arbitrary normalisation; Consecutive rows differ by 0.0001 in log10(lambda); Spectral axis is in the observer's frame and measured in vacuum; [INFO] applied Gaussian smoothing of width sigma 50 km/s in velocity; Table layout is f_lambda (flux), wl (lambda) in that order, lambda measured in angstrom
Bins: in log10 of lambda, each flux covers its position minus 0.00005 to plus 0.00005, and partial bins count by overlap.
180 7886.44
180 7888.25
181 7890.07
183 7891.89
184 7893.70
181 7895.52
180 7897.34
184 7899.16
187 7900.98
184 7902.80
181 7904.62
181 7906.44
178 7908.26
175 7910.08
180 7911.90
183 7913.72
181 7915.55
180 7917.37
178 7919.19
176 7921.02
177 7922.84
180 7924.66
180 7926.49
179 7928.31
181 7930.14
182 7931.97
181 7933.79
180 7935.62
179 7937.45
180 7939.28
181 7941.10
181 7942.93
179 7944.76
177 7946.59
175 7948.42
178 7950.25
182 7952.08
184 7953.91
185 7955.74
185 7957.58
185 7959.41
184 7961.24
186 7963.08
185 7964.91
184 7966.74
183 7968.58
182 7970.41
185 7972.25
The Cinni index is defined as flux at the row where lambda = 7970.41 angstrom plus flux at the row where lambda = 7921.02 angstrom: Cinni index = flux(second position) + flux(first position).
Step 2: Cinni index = 358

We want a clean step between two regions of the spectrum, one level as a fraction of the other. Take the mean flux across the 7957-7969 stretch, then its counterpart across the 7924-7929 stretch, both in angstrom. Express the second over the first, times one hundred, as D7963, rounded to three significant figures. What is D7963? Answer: 97.3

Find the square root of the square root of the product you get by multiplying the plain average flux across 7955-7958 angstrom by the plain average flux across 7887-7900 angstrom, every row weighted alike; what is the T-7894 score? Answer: 13.5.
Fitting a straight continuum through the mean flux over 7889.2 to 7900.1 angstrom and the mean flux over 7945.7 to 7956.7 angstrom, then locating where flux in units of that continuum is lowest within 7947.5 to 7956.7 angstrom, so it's 7948.42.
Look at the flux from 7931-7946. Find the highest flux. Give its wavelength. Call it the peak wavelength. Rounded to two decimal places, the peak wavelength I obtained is 7931.97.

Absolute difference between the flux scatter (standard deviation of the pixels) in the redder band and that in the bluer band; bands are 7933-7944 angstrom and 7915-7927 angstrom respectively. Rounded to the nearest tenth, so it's 1.0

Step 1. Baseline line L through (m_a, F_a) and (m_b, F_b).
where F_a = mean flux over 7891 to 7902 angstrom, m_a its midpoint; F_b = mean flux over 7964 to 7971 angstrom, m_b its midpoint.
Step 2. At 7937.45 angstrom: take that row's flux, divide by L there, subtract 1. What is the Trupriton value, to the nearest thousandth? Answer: -0.024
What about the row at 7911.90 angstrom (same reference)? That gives -0.018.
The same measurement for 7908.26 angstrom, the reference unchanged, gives -0.029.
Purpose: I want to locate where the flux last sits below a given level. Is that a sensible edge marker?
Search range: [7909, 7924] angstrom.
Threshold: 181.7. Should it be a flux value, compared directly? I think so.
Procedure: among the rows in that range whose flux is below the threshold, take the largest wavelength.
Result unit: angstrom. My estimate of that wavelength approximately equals 7922.84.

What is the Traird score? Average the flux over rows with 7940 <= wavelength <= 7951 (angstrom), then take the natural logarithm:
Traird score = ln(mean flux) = 5.185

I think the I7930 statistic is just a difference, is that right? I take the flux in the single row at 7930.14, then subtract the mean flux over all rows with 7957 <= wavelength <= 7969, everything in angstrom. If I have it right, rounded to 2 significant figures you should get -3.6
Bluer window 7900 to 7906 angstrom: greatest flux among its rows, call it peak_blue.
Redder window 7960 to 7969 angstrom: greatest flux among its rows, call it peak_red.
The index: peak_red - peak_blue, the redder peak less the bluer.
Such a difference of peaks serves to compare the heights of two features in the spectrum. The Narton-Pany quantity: -1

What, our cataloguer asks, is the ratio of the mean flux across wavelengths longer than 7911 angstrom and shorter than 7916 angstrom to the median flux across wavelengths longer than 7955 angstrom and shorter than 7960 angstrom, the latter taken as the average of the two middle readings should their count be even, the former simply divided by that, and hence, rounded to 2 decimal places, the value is 0.98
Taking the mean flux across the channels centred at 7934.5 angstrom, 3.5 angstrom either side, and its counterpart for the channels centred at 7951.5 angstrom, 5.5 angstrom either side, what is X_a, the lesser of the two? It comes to 180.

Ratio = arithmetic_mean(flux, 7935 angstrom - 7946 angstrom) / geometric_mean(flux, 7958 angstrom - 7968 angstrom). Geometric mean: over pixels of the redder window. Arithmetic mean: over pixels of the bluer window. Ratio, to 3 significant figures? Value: 0.974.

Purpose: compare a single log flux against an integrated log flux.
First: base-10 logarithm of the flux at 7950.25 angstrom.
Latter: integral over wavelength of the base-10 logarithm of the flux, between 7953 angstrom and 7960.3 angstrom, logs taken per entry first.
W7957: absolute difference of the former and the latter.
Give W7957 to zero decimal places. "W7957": 14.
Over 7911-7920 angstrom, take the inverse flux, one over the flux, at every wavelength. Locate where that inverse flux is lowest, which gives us 7913.72 angstrom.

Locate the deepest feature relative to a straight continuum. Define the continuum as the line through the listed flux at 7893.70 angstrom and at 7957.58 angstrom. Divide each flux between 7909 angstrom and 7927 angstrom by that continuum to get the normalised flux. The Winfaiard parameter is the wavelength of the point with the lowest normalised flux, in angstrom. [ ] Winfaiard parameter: 7910.08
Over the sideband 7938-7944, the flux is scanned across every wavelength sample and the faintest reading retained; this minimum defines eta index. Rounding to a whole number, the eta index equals 180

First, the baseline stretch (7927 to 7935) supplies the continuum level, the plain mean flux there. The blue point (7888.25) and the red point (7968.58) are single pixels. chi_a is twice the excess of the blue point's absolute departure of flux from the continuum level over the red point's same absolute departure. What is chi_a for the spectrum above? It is -3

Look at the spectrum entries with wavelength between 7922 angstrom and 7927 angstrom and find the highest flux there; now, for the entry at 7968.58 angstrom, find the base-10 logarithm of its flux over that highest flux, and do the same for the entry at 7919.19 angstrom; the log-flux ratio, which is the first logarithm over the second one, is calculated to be -1.5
